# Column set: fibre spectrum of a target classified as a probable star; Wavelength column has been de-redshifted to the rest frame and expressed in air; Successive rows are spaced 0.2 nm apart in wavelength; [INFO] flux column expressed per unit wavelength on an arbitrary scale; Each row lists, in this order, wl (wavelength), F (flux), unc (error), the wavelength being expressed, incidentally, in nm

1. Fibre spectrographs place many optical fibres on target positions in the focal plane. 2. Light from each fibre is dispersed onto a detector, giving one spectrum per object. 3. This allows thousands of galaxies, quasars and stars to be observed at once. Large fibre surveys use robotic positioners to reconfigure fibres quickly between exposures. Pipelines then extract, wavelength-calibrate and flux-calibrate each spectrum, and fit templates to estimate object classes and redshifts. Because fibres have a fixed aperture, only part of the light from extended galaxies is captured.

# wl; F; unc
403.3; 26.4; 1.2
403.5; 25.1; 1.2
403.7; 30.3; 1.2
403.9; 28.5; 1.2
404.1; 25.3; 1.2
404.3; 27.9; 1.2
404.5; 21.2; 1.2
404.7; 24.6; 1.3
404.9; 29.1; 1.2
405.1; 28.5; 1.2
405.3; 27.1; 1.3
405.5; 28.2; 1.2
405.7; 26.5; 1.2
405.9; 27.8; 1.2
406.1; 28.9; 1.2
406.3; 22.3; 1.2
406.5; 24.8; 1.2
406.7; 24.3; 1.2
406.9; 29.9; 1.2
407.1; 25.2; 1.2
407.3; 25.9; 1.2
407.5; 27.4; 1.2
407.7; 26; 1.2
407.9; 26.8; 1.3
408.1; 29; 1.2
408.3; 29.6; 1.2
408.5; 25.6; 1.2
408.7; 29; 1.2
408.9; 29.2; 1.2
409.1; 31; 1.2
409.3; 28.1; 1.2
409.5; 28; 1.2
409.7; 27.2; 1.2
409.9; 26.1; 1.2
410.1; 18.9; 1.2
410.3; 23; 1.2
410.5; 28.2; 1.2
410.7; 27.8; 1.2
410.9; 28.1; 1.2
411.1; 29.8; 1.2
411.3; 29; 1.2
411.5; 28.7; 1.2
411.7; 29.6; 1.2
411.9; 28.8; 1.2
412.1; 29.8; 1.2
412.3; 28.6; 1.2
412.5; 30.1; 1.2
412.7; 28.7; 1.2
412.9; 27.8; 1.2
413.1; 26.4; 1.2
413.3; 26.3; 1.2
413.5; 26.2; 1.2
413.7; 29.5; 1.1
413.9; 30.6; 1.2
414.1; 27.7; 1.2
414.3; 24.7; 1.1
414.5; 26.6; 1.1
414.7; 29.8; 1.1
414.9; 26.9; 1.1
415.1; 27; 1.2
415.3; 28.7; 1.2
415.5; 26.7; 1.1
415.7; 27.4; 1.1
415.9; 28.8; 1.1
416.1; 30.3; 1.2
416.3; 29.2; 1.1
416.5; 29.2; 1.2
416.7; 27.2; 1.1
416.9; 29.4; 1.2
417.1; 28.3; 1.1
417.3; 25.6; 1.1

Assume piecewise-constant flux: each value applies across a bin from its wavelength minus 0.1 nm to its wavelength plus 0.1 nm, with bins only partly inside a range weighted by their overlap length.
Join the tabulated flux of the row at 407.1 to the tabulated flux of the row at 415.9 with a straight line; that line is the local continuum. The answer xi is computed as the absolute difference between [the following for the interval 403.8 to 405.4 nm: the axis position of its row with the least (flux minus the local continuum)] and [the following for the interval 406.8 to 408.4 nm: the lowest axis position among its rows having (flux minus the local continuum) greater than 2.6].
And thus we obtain 2.40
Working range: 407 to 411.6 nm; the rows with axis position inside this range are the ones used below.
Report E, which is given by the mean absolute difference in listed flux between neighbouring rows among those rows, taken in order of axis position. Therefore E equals 1.89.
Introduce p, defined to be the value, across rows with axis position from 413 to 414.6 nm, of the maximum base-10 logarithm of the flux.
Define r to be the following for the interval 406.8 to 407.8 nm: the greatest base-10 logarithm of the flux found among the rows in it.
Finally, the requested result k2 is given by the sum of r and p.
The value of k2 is 2.96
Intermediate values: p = 1.49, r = 1.48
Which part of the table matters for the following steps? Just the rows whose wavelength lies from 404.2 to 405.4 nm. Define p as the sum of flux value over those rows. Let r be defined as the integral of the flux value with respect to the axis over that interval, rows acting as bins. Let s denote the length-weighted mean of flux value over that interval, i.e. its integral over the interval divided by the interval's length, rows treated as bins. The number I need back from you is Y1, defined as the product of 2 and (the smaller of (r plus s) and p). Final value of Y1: 116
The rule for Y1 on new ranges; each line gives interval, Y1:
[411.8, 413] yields 127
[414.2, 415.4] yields 120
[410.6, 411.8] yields 127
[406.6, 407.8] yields 116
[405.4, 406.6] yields 116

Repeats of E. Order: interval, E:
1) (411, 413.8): 1.05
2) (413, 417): 1.64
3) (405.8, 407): 3.26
